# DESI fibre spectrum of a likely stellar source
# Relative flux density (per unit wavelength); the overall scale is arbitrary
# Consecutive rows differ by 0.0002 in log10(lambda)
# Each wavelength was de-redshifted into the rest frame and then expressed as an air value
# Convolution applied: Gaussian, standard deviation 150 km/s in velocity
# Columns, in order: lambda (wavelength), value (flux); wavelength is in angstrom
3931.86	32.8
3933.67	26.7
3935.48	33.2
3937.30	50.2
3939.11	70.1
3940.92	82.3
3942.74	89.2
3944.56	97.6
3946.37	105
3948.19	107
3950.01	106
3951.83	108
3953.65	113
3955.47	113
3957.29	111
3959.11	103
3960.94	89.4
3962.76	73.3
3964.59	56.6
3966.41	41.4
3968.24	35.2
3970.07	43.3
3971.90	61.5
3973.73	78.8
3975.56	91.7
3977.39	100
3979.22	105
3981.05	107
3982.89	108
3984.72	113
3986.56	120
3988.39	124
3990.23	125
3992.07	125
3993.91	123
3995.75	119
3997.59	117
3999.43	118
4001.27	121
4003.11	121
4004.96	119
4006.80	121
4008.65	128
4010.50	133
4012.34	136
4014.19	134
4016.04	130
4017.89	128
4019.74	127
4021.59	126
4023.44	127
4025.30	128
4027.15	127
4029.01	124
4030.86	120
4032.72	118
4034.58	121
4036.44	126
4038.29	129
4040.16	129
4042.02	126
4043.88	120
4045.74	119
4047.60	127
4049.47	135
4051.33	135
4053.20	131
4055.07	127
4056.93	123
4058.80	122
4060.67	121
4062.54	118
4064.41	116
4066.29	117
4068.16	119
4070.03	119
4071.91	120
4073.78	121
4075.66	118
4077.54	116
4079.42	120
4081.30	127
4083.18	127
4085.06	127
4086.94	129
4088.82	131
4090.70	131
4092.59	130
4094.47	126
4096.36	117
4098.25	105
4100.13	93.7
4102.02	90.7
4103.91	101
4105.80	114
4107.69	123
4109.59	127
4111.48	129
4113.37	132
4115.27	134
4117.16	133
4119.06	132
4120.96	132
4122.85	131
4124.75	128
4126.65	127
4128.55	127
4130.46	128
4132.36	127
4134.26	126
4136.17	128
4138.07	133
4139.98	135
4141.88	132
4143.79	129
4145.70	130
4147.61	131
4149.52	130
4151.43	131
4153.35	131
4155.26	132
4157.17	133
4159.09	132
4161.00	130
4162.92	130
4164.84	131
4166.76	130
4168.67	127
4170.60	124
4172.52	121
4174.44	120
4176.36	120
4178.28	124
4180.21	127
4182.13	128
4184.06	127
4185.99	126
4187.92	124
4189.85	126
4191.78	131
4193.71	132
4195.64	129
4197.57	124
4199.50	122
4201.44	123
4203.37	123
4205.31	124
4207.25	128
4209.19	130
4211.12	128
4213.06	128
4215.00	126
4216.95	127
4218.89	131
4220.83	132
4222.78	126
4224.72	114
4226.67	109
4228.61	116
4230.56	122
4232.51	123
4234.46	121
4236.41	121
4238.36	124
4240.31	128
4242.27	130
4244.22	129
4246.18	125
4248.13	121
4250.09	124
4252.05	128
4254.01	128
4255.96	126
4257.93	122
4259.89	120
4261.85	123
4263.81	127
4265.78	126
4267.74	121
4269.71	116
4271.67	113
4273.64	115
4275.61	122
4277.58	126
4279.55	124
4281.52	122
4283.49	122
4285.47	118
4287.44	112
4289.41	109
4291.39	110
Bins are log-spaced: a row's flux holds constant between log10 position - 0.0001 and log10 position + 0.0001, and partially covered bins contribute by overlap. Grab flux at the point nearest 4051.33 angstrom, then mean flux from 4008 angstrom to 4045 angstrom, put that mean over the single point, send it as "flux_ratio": 0.94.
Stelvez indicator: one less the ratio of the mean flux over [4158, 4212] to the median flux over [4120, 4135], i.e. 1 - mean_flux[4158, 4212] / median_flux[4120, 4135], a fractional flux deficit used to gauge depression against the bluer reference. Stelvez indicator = 0.01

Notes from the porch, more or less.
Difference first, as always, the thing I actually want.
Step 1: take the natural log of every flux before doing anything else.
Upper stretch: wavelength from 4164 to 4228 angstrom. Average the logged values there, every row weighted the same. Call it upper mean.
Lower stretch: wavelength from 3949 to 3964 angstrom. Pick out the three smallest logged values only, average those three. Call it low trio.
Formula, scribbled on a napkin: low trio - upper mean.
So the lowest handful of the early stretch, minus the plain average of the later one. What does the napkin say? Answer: -0.36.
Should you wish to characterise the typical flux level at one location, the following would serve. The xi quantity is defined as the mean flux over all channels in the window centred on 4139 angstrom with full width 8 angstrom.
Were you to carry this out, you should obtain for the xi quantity 132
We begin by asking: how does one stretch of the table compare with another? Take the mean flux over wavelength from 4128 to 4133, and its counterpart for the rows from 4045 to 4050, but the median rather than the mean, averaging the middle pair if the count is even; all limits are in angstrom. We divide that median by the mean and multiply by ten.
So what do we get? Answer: 10.0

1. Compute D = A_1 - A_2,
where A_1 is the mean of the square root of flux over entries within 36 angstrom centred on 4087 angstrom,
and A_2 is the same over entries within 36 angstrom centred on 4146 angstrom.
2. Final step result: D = -0.55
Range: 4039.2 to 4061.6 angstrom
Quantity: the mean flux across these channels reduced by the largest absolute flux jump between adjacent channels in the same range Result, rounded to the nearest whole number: 118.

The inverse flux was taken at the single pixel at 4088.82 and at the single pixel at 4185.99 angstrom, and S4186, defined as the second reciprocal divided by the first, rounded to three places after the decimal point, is 1.040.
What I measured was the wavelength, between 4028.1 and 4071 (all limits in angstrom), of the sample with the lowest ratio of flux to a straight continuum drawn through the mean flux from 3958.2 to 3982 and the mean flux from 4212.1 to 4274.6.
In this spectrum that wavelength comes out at 4064.41 angstrom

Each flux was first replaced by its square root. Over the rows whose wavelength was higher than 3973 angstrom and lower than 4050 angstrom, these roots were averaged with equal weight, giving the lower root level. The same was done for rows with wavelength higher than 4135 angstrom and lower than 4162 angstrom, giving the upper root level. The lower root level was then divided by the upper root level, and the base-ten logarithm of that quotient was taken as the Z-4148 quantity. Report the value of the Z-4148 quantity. -0.018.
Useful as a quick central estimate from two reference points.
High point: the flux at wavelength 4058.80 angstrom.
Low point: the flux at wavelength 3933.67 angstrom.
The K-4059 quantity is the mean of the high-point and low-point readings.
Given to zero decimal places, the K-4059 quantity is 74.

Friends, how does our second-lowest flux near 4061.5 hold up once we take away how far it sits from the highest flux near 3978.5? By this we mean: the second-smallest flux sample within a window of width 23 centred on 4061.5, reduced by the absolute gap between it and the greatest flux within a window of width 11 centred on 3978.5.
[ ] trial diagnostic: 108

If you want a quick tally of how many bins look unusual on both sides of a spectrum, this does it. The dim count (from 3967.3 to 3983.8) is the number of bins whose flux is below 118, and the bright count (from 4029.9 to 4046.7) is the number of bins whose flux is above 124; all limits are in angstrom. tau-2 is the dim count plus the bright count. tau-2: 13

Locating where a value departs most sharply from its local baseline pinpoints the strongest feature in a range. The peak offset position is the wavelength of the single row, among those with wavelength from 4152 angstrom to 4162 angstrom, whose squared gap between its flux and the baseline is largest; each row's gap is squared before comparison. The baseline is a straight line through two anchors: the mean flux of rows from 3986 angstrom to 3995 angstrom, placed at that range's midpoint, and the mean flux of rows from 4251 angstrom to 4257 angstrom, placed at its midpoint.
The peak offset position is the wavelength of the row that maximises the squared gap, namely 4157.17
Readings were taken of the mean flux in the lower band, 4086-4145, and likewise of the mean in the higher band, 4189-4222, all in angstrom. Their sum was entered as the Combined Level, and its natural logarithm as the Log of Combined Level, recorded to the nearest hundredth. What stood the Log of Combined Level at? 5.53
